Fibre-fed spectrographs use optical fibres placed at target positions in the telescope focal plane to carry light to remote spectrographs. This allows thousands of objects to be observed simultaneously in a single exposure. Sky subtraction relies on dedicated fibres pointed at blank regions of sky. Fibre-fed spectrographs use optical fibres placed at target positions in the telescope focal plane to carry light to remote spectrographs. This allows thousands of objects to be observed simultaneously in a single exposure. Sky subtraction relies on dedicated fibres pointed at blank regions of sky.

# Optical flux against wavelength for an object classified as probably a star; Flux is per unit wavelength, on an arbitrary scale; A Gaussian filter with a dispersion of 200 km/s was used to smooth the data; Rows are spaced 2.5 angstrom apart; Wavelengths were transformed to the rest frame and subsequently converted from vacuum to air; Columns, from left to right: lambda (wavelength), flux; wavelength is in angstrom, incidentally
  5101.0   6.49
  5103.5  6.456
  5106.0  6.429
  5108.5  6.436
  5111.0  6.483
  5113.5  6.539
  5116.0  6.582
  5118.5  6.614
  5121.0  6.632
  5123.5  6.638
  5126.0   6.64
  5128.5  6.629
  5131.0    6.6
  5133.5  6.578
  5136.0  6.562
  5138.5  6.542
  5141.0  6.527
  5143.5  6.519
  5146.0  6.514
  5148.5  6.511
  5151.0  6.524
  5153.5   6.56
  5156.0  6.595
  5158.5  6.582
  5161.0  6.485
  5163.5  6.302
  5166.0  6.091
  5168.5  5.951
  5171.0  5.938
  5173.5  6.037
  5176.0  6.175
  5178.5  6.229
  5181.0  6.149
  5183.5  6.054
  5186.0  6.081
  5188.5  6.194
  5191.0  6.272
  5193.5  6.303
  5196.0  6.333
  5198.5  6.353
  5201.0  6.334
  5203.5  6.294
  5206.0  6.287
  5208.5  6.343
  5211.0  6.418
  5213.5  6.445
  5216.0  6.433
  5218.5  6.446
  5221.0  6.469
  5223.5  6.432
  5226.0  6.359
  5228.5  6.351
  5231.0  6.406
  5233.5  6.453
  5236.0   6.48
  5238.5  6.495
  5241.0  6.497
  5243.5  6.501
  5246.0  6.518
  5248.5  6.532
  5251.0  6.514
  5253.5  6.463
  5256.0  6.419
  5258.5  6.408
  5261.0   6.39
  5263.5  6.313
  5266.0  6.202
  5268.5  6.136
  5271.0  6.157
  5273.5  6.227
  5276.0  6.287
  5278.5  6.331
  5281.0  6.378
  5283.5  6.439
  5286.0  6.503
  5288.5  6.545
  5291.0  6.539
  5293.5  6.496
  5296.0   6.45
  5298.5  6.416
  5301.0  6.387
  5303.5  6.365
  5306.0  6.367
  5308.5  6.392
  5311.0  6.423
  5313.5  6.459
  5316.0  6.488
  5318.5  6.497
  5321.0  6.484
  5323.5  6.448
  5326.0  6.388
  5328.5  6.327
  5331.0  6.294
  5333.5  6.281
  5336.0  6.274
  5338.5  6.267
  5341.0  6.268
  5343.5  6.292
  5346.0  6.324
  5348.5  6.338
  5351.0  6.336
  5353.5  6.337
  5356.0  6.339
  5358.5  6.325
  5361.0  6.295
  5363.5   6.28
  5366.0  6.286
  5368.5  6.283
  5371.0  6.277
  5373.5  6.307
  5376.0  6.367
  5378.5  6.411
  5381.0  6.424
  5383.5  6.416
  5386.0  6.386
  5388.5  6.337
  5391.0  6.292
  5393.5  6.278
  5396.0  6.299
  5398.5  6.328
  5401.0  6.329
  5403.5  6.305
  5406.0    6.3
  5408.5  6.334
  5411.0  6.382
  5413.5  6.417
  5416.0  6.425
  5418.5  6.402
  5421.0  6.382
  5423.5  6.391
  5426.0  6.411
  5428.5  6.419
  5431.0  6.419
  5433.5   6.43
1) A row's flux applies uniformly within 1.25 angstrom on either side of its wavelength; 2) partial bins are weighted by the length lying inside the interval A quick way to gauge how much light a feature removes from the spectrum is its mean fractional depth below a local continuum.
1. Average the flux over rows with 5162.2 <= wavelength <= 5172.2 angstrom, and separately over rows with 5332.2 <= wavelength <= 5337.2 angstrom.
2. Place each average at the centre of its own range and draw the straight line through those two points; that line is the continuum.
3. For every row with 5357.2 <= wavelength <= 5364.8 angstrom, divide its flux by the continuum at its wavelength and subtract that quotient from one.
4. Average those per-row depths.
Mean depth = 0.002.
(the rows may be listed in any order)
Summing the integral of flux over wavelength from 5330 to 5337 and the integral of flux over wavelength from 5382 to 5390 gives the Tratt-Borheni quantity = 95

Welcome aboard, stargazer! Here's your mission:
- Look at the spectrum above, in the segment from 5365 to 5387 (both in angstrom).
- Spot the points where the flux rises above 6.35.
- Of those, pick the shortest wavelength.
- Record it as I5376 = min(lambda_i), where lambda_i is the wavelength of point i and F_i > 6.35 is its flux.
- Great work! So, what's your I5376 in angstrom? 5376.0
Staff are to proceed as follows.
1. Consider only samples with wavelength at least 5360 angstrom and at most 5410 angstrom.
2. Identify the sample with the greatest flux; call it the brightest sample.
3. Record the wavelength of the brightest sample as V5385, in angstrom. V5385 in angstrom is 5381.0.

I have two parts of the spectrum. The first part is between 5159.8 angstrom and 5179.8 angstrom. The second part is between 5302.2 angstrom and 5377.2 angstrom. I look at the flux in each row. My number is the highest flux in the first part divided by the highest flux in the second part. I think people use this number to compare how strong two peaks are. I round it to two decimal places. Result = 1.00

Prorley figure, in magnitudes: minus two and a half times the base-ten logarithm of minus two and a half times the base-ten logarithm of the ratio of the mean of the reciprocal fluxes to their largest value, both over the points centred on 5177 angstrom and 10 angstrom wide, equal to 4.3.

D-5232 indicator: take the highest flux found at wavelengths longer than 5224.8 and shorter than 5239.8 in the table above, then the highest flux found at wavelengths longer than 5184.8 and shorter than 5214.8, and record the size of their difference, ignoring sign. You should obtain 0.050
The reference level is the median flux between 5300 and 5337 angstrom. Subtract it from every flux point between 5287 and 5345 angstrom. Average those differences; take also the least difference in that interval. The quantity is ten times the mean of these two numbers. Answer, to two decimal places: -0.56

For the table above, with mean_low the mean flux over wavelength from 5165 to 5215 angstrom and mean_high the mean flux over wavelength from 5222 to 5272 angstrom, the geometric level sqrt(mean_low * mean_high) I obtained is 6.31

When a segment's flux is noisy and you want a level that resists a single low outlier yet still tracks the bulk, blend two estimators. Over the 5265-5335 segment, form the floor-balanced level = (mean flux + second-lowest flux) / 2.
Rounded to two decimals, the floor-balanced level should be 6.27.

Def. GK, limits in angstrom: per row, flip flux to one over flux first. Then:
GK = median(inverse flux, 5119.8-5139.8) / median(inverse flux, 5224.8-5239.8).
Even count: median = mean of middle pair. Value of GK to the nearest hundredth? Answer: 0.97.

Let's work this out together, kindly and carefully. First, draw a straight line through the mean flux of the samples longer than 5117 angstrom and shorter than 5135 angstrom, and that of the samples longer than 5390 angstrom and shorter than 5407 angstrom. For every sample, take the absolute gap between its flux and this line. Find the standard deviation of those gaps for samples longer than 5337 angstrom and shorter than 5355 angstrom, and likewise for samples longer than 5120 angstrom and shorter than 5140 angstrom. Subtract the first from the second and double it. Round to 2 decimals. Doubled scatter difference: -0.04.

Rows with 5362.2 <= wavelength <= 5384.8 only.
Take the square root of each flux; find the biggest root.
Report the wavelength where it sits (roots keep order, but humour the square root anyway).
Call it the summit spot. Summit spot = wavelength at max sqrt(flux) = 5381.0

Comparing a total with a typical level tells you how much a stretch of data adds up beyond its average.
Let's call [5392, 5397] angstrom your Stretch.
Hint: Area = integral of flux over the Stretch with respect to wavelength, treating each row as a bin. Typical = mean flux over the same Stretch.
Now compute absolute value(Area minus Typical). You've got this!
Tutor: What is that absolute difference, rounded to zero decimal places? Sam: 25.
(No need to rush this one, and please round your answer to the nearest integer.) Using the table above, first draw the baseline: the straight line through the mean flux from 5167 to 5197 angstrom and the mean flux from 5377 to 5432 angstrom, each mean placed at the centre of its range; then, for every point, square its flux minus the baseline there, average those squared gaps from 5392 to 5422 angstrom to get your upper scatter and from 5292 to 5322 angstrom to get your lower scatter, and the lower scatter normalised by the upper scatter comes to 14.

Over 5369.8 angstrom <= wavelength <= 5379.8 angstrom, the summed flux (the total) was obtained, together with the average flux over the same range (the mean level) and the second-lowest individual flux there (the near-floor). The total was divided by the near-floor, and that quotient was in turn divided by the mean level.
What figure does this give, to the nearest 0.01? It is 0.63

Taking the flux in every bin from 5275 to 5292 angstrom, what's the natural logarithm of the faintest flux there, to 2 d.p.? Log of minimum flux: 1.84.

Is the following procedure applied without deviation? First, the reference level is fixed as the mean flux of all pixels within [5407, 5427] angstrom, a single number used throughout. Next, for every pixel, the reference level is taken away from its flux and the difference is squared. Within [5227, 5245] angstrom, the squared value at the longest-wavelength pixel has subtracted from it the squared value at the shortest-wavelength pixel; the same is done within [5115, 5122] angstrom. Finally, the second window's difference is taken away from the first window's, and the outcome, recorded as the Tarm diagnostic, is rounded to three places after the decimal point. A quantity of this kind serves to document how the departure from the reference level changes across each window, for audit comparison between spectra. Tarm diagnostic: -0.011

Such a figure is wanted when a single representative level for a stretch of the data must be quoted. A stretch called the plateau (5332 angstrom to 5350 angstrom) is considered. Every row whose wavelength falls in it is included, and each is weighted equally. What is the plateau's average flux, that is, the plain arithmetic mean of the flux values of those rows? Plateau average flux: 6.29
